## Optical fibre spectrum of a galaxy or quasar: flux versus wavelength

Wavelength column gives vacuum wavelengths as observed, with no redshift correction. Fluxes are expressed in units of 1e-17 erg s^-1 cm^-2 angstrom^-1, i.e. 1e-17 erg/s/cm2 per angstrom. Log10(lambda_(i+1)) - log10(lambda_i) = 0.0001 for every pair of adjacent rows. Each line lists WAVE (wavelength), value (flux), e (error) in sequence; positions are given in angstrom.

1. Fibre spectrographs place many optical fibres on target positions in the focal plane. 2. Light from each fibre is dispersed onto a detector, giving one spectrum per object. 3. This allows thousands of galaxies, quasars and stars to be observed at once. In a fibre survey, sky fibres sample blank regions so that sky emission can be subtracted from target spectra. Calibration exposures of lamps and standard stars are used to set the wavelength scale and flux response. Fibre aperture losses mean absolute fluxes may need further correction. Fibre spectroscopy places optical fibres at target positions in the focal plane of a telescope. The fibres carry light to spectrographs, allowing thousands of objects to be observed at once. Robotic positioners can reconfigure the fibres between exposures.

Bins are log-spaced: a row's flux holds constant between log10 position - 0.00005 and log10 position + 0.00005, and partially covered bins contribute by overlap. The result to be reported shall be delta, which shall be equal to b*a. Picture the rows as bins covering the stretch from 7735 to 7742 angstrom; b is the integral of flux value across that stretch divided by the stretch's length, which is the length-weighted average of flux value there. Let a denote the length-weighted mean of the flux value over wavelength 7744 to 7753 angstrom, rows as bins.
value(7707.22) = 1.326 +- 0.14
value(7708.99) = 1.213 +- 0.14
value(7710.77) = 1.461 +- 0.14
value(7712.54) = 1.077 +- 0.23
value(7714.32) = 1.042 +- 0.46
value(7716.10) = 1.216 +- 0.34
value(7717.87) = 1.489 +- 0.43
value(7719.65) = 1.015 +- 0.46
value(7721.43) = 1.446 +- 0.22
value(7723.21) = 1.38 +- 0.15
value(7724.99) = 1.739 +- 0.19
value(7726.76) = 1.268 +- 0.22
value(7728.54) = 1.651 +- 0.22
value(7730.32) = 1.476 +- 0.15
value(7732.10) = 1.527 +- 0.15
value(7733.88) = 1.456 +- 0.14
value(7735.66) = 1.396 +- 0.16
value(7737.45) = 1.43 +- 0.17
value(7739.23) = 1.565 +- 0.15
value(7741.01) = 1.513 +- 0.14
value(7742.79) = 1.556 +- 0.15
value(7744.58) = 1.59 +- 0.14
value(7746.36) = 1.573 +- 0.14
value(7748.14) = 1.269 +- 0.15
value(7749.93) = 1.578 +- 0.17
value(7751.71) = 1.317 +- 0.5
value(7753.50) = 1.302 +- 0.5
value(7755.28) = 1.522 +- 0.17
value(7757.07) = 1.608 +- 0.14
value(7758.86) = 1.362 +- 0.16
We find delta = 2.15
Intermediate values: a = 1.45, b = 1.479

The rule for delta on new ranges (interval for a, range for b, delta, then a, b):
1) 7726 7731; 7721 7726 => 2.24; 1.47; 1.524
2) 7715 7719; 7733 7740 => 1.92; 1.32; 1.459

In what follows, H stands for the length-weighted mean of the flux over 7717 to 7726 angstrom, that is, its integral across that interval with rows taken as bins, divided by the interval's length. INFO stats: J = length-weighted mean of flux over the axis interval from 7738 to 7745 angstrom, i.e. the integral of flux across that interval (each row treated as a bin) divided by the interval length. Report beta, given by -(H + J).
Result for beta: -2.96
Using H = 1.41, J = 1.55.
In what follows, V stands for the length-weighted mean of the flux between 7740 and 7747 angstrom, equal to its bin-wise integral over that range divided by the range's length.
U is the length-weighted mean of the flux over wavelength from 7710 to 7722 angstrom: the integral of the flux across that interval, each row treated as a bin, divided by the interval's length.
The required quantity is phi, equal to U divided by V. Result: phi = 0.80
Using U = 1.24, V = 1.56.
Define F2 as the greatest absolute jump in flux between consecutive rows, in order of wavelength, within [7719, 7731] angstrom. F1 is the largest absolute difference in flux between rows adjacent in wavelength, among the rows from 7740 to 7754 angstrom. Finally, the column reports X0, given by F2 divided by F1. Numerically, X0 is 1.5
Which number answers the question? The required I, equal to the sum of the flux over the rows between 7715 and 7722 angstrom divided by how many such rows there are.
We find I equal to 1.29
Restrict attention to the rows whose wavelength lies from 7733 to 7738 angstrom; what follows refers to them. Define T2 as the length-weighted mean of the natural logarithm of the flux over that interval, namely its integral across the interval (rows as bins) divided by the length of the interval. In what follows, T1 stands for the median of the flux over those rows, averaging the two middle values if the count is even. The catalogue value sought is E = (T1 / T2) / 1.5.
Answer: 2.69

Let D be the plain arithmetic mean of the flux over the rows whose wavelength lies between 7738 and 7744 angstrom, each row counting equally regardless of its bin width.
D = 1.54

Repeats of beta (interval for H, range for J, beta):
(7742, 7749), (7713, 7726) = -2.82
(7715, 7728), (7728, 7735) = -2.88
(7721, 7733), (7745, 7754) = -2.92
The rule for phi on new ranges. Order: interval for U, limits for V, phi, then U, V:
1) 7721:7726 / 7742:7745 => 0.97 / 1.52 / 1.57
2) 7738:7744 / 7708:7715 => 1.28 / 1.54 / 1.21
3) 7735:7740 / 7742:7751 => 0.97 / 1.46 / 1.51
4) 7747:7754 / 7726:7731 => 0.94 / 1.38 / 1.47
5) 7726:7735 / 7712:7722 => 1.22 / 1.48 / 1.21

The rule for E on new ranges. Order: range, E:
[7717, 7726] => 2.92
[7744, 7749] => 2.75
